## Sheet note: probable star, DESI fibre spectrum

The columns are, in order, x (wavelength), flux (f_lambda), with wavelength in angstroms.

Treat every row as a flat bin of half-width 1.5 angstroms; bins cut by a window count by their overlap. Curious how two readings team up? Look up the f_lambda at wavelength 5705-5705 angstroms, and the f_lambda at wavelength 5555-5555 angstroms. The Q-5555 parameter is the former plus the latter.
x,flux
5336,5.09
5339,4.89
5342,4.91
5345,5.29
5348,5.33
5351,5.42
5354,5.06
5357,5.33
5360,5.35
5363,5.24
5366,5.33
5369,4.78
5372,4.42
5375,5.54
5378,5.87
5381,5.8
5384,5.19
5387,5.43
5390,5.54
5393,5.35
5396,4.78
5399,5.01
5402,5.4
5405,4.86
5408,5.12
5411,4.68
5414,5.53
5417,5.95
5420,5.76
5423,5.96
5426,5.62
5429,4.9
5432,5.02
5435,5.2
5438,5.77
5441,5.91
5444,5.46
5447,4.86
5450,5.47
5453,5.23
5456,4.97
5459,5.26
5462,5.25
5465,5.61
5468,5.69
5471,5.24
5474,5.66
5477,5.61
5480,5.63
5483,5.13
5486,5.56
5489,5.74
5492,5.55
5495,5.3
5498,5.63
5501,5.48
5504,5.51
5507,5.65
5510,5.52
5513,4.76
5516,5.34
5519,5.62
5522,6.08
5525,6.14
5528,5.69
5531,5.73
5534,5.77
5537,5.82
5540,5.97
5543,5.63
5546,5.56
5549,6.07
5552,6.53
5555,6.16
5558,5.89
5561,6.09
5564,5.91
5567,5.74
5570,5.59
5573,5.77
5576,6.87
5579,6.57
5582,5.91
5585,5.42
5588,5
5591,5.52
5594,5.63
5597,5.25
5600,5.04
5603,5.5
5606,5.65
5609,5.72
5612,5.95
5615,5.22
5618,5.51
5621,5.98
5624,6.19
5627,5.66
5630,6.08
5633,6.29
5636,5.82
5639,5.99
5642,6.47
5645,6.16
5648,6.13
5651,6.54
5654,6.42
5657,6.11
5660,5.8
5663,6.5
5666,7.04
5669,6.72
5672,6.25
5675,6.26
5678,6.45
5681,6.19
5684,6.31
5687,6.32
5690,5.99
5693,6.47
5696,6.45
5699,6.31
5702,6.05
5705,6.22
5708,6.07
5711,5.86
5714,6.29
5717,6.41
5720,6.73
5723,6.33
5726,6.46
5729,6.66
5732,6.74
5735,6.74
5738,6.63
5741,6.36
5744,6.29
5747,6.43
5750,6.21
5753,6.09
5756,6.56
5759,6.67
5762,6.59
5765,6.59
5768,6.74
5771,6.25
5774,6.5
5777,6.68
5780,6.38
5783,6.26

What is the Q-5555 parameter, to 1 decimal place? 12.4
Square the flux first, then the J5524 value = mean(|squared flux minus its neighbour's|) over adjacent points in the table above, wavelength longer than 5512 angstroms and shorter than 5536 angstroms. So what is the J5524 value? 3.0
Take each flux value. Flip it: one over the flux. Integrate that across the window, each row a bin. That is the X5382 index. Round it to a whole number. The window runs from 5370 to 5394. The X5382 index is 4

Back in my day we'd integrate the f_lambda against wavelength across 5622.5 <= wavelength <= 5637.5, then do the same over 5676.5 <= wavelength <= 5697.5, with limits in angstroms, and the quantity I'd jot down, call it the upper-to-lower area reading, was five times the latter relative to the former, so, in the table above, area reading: 7.4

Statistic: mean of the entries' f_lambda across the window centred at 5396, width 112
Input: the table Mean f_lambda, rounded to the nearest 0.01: 5.31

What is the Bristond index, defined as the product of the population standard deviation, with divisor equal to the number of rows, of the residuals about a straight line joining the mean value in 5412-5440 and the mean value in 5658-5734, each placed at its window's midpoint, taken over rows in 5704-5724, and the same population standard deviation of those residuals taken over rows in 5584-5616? 0.065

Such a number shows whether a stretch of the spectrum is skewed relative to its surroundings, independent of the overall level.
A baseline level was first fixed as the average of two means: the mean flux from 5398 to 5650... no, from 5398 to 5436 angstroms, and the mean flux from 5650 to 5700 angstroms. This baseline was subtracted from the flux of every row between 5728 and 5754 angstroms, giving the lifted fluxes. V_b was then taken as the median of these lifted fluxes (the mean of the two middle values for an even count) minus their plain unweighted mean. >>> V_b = -0.03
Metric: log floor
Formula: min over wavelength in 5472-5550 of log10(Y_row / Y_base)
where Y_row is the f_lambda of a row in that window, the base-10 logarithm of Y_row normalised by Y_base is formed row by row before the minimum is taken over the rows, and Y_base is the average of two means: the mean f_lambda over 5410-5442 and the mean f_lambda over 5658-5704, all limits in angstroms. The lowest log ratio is -0.09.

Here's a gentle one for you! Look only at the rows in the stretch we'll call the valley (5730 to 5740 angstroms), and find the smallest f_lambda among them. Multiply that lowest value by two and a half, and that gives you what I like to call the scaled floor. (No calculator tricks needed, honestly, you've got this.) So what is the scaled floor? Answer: 16.6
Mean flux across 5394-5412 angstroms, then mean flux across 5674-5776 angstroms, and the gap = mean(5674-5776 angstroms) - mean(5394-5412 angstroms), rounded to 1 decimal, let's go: 1.4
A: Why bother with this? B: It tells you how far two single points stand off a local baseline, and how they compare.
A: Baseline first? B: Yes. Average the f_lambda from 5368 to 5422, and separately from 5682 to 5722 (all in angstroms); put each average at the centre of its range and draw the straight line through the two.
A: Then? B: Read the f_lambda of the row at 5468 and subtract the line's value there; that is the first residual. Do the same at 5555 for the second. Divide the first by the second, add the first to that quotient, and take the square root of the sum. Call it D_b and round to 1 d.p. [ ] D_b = 0.8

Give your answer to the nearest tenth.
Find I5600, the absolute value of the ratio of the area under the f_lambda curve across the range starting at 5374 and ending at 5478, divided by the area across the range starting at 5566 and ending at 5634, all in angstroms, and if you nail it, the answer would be 1.4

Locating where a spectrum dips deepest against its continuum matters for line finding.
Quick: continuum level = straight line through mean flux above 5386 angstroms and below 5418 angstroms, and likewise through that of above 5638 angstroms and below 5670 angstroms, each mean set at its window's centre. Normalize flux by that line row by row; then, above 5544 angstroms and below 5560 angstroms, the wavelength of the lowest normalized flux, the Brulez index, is 5546 angstroms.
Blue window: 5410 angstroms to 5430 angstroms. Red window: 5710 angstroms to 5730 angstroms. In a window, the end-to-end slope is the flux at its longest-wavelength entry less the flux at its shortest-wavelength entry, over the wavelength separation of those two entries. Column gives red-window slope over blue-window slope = 3.6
